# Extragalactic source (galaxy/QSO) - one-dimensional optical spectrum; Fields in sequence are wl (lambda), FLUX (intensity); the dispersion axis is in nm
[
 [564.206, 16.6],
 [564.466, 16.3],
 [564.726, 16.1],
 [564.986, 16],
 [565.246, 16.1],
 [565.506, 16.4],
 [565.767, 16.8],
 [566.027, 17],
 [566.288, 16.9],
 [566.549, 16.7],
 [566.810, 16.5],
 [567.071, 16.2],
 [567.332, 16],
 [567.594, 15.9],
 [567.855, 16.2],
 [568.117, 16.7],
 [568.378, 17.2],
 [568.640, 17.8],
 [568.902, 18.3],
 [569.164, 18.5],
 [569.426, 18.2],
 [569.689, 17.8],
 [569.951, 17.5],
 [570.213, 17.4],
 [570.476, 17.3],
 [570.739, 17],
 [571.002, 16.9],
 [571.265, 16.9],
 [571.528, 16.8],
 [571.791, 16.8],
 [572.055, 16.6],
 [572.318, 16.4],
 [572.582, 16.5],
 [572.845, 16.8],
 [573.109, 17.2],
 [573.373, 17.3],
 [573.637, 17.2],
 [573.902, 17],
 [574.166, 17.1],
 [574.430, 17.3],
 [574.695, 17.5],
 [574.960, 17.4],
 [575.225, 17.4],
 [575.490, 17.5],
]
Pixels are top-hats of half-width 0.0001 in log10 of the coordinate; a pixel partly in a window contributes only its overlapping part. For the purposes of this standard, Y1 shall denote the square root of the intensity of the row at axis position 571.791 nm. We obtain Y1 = 4.10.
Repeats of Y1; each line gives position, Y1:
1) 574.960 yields 4.17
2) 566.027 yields 4.12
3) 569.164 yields 4.30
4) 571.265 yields 4.11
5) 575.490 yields 4.18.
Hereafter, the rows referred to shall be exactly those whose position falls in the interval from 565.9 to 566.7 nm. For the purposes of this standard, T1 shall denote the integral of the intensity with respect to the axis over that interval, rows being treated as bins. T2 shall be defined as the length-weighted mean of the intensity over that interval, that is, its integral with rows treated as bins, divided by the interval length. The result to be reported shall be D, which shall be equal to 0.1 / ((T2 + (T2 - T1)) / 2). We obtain 0.0099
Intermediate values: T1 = 13.5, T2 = 16.8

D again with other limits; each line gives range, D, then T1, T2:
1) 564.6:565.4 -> 0.0104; 12.9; 16.1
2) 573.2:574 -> 0.0097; 13.7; 17.2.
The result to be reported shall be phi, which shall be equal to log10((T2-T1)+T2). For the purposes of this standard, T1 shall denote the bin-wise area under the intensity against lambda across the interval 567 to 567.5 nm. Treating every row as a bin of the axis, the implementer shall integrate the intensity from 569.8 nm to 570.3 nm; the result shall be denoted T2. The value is 0.98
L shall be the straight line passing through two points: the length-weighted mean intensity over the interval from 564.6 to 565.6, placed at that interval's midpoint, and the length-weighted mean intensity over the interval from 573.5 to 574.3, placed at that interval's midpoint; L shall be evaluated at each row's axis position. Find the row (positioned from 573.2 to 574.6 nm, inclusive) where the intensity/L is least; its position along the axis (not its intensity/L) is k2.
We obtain 573.902 nm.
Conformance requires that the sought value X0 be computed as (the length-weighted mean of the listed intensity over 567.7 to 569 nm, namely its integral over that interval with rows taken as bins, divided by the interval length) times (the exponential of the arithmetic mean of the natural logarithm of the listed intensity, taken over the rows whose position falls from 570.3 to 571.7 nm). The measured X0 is 292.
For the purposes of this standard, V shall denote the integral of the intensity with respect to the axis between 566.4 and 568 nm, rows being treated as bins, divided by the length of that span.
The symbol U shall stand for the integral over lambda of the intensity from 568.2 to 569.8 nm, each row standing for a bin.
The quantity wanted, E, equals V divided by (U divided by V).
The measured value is 9.2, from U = 28.7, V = 16.3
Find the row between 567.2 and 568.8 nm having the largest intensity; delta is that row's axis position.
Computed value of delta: 568.640 nm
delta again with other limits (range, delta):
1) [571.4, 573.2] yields 573.109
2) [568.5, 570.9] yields 569.164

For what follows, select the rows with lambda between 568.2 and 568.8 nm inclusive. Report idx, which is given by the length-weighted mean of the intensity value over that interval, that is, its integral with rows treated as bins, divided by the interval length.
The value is 17.5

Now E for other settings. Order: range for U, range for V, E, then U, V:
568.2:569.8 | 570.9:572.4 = 9.8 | 28.7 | 16.7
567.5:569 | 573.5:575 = 11.6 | 25.5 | 17.2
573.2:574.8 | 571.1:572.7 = 10.1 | 27.6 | 16.7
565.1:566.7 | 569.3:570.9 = 11.5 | 26.6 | 17.5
